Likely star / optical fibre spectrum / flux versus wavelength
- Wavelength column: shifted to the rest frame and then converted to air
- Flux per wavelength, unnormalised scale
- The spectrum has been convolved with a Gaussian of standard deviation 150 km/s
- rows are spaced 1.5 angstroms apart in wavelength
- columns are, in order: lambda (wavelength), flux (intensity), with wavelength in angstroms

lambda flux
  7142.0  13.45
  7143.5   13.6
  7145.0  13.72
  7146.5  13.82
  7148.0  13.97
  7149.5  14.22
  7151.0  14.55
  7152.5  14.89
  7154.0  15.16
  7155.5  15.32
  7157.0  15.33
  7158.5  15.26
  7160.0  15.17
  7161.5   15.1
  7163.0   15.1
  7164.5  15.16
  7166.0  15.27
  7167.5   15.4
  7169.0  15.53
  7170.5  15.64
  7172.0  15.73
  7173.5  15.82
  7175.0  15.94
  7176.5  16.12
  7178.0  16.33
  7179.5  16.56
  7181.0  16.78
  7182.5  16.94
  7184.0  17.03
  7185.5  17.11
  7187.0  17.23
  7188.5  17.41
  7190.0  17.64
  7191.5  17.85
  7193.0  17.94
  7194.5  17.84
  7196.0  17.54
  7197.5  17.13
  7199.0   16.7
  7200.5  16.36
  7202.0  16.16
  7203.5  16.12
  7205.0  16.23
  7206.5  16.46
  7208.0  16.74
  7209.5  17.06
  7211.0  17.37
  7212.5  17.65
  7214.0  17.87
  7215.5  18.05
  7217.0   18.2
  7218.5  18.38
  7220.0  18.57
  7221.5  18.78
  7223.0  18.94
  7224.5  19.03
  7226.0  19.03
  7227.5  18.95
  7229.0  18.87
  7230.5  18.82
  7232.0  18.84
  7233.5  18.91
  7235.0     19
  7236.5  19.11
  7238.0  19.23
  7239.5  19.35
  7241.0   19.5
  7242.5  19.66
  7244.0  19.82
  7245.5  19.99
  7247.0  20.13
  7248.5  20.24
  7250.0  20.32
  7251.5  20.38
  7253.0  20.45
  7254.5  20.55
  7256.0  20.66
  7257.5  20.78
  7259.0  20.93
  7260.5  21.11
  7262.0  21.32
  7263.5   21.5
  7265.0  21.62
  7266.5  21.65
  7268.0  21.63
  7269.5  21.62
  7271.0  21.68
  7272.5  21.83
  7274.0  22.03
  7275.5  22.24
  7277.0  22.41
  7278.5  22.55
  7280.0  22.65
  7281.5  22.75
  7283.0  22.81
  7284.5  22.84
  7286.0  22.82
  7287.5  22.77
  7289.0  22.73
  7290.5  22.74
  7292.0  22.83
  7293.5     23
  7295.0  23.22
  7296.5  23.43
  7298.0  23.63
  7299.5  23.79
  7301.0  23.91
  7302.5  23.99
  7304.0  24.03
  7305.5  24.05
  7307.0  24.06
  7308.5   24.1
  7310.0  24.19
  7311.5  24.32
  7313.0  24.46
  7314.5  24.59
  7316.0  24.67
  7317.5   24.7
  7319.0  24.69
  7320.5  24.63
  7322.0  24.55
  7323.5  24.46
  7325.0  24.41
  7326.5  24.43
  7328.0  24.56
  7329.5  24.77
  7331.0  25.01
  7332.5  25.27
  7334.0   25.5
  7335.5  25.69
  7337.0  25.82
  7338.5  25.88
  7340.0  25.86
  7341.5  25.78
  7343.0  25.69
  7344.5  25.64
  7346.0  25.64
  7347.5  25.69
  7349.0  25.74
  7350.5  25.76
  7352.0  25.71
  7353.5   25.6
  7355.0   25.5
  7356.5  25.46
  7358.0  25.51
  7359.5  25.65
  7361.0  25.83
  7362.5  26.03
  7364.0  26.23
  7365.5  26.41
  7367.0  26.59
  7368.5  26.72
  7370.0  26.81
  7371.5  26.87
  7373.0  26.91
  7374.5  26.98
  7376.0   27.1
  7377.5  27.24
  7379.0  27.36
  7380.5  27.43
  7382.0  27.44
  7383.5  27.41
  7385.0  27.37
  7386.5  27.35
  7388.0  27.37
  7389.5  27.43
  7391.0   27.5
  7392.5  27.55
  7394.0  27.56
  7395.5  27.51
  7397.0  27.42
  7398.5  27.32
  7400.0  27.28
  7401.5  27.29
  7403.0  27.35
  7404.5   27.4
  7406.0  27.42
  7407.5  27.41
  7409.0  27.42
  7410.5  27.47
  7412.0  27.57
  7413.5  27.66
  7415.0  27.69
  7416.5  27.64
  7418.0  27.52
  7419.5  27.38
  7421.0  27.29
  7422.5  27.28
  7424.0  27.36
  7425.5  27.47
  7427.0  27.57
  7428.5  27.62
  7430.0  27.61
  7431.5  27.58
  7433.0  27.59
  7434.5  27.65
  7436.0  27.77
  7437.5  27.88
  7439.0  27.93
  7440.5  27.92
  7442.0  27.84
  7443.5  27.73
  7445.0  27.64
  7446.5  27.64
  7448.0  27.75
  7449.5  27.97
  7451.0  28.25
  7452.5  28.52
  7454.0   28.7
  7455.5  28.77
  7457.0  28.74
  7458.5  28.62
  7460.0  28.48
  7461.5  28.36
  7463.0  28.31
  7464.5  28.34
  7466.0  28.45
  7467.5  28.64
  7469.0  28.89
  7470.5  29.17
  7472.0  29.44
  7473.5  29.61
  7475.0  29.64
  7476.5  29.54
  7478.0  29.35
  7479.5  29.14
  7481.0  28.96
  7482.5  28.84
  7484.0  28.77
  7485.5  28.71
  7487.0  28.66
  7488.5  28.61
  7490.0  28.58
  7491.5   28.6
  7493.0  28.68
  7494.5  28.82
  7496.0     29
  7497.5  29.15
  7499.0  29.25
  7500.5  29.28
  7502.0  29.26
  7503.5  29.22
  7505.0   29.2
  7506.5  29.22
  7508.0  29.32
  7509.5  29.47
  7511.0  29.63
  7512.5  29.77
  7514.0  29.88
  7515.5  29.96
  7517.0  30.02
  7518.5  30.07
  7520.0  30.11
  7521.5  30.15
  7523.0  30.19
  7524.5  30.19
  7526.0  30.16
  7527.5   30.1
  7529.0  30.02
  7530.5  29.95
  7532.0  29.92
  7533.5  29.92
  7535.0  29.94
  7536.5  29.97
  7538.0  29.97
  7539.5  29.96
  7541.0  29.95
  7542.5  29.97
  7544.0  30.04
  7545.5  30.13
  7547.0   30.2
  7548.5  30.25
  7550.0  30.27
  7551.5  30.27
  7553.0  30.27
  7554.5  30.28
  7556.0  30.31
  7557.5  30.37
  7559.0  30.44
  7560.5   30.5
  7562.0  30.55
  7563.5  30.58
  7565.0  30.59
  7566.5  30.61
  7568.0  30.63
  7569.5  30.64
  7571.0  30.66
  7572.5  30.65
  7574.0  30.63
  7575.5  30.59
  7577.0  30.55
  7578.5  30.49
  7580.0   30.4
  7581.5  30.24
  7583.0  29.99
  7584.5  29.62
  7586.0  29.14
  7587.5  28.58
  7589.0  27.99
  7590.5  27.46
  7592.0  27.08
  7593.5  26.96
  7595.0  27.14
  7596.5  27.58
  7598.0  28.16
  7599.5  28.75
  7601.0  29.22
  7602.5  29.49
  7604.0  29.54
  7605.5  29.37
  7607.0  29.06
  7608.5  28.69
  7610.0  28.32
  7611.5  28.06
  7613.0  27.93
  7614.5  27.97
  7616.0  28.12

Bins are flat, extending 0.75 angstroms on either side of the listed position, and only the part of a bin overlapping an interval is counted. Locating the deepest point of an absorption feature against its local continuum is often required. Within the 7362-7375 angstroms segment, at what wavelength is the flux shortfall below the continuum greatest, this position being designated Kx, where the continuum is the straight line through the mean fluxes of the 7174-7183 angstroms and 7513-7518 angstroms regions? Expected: 7362.5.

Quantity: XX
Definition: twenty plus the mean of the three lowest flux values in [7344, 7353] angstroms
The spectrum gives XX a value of 46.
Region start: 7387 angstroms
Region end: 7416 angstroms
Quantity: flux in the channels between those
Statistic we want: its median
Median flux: 27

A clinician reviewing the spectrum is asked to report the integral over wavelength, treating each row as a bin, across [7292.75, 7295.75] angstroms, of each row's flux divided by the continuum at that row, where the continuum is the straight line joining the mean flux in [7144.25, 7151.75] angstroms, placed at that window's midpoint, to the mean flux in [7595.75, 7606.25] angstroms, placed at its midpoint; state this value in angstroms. 3.68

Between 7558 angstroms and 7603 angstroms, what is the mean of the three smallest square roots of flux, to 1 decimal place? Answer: 5.2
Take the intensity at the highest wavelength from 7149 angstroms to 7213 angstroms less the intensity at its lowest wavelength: 3.4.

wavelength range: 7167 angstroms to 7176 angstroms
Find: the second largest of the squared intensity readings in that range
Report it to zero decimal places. 250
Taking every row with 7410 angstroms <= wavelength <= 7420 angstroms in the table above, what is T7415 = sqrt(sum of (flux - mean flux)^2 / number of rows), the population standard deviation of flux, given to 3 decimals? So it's 0.104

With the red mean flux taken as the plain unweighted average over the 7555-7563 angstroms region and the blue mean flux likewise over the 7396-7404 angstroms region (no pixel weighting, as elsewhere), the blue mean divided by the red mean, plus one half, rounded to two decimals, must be 1.40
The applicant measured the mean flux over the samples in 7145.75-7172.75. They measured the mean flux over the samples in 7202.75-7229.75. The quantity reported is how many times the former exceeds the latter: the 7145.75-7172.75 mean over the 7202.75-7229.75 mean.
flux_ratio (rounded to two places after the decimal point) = 0.84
